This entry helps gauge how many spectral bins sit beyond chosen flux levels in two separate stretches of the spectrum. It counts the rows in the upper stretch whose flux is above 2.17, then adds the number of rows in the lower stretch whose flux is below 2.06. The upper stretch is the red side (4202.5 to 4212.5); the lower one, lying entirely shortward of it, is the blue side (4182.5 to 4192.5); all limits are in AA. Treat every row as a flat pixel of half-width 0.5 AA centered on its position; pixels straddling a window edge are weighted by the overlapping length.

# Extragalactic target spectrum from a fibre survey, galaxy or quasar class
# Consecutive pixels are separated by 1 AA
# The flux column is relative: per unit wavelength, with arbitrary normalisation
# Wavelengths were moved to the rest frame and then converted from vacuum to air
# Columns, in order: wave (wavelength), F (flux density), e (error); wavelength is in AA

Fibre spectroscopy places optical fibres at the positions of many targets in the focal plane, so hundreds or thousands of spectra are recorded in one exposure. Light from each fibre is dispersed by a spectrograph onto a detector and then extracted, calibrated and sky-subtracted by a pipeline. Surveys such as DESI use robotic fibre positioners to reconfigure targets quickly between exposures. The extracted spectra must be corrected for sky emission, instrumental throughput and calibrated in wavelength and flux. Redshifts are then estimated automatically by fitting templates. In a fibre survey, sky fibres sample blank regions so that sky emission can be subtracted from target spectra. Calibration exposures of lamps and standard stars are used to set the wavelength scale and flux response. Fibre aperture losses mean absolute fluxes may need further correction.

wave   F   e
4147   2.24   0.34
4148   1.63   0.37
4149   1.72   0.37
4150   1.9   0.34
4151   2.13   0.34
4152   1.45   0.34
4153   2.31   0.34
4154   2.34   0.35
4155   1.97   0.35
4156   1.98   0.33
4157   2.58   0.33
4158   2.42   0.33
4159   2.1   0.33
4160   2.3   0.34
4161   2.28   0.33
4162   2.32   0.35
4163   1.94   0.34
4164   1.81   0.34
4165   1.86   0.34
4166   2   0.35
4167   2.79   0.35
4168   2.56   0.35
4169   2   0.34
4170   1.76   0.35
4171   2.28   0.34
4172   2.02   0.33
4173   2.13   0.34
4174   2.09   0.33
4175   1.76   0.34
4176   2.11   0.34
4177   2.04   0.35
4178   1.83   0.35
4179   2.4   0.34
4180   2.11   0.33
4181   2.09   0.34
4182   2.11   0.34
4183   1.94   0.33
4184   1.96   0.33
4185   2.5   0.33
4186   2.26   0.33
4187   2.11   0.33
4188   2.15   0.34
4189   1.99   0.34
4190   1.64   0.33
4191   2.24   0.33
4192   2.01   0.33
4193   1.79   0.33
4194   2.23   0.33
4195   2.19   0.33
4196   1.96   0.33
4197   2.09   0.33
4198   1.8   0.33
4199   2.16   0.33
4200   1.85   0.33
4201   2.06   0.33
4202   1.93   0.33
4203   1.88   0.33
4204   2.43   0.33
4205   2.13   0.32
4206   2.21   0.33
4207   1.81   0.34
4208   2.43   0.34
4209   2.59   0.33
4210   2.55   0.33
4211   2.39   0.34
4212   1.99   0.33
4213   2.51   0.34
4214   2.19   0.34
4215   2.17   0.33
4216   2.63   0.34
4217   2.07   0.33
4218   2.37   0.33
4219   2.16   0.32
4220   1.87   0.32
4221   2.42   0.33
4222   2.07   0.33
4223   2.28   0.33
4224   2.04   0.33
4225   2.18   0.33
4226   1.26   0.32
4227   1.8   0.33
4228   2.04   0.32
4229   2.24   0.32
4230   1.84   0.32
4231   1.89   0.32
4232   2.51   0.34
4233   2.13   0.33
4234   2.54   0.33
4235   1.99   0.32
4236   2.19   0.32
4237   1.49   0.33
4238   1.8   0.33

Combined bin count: 11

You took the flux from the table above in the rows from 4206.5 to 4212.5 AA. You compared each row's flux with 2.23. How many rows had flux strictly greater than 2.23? 4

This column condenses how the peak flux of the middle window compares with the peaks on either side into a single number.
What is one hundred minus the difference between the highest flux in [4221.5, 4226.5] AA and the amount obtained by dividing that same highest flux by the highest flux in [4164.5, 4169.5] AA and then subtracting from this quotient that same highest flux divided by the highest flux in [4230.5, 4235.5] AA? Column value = 97.6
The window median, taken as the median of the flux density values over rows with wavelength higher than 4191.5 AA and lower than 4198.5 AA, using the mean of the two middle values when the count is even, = 2.01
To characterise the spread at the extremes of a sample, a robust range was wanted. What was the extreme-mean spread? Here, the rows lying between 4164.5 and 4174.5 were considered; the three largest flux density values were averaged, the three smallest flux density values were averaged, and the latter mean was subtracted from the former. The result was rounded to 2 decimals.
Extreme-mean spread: 0.67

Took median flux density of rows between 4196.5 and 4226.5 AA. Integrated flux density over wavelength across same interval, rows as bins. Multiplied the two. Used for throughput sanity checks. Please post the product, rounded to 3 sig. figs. 139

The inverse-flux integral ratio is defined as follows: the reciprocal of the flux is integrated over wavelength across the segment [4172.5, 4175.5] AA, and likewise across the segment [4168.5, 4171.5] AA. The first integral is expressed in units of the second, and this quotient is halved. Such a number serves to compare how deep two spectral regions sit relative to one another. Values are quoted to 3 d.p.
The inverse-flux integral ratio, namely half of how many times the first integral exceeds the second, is 0.503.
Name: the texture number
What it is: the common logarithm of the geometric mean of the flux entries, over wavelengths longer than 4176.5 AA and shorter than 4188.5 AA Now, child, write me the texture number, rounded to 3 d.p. 0.326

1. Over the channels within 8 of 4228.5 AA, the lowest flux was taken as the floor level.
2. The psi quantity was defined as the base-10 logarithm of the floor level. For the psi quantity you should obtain 0.100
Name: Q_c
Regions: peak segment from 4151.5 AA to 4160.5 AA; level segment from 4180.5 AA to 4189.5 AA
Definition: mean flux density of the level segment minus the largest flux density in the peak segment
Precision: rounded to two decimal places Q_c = -0.46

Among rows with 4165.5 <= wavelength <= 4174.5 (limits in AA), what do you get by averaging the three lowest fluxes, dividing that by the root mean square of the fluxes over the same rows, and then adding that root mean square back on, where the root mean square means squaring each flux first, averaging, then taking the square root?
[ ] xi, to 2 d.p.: 3.07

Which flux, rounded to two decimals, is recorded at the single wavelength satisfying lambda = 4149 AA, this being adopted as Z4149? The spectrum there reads 1.72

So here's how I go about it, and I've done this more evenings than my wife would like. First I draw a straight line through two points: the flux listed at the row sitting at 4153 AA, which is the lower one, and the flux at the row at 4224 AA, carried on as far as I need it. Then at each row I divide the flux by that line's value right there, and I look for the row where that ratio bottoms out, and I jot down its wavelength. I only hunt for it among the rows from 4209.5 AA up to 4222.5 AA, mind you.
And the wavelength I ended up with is 4220 AA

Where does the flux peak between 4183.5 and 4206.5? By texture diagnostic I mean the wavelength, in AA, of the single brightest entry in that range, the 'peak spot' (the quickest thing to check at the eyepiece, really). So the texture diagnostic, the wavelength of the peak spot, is 4185 AA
